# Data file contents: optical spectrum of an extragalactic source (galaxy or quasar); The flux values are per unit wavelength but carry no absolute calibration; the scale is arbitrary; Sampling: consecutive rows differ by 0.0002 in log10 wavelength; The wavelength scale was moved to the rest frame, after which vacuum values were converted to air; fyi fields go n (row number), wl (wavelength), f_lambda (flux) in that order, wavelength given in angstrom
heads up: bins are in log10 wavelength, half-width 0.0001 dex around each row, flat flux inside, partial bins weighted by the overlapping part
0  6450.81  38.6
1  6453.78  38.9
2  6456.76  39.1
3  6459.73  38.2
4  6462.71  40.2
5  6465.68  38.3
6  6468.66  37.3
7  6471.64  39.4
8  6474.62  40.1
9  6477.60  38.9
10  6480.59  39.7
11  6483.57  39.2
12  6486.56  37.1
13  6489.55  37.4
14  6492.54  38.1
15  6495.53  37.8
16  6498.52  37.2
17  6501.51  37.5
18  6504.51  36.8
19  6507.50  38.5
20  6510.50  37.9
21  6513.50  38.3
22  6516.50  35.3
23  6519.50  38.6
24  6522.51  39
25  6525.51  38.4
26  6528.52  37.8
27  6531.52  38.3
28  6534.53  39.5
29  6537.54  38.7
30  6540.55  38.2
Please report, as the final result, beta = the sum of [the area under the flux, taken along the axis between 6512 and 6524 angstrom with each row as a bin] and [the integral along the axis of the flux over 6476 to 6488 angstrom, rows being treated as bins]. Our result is 918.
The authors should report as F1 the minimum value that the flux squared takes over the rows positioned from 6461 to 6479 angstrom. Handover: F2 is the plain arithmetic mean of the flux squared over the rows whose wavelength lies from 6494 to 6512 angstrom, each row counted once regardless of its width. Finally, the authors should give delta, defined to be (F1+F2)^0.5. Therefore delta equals 53.0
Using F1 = 1391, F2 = 1415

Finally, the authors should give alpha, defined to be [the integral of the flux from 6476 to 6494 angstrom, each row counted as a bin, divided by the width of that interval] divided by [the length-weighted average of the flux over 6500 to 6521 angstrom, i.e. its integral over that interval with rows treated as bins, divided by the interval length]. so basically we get 1.02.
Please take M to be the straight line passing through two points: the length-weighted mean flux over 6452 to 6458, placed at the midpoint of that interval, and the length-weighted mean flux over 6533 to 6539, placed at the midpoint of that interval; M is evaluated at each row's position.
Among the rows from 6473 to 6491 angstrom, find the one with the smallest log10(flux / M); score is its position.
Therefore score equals 6486.56 angstrom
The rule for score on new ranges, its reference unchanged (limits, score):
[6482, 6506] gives 6504.51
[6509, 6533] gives 6516.50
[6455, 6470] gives 6468.66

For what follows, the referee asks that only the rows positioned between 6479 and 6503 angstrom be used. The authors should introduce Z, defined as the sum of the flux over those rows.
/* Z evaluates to 304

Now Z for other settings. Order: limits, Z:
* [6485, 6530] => 566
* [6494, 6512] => 226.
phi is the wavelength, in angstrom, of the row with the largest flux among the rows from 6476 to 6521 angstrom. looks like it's 6480.59 angstrom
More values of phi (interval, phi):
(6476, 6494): 6480.59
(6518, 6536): 6534.53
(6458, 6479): 6462.71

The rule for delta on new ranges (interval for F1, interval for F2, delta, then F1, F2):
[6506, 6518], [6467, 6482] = 52.7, 1246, 1528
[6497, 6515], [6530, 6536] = 53.6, 1354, 1514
